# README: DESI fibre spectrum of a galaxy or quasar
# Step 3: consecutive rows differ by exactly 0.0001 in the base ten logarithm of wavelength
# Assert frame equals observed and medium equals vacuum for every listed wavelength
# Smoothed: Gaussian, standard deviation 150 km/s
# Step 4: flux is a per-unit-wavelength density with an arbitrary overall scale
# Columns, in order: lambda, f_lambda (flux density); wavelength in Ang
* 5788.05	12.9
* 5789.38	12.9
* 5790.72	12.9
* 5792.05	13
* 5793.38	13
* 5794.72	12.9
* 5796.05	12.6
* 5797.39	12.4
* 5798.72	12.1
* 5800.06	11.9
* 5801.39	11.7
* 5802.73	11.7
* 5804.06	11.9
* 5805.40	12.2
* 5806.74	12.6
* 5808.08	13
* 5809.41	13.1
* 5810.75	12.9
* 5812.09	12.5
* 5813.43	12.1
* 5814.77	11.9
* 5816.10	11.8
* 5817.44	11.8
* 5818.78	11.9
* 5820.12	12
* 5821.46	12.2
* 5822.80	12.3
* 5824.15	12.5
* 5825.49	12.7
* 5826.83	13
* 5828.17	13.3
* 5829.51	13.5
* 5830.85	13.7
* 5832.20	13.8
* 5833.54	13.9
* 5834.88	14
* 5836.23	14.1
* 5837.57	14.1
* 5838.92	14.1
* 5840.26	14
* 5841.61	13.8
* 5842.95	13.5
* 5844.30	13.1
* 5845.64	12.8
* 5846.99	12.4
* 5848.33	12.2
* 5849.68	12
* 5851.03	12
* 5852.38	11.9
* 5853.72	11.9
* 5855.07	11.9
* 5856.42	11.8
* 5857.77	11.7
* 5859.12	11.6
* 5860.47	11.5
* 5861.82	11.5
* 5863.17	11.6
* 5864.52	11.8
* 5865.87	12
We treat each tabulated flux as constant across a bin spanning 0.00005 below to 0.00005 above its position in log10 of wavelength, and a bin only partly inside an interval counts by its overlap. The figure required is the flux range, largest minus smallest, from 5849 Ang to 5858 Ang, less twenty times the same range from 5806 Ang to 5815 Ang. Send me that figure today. -24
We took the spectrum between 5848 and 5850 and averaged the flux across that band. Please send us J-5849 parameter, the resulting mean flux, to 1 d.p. 12.1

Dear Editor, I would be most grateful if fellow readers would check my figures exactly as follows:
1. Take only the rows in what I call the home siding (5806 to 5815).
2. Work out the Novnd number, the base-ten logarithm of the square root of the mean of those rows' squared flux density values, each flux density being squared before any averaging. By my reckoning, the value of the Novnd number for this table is 1.10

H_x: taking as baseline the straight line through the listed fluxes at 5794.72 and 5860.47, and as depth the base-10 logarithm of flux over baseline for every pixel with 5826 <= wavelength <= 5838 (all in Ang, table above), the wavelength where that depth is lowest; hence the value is 5826.83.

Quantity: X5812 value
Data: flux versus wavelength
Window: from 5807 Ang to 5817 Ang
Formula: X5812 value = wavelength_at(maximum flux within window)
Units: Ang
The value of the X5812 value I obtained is 5809.41 Ang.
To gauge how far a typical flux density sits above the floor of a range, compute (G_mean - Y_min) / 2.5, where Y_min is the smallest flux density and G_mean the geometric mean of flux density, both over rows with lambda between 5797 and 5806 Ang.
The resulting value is 0.11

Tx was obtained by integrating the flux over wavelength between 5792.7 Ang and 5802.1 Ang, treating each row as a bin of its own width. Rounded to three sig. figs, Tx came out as 116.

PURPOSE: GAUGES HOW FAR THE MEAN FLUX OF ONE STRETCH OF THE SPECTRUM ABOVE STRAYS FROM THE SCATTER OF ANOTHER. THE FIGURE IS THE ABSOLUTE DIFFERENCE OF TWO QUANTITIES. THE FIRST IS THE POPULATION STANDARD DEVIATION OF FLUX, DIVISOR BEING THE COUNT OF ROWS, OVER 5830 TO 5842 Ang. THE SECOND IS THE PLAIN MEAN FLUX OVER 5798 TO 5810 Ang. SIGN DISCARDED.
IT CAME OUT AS 12.1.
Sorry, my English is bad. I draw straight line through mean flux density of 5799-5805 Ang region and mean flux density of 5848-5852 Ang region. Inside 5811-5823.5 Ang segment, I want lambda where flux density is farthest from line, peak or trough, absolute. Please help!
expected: 5812.09 Ang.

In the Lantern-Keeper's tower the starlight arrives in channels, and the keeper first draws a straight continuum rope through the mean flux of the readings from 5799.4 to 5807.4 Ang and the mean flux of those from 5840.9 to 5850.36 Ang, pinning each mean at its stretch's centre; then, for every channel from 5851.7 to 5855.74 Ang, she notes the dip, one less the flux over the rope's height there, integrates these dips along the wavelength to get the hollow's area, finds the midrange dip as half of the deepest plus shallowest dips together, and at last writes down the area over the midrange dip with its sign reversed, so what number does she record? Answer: -4.04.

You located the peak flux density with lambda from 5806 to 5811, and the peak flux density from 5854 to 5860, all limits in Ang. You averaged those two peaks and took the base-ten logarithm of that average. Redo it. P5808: 1.10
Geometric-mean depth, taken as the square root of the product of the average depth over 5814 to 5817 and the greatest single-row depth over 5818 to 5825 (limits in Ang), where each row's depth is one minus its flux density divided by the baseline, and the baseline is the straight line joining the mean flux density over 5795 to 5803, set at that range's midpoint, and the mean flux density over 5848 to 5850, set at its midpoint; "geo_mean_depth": 0.02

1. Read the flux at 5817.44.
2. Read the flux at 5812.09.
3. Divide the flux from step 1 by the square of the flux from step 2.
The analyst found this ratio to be 0.076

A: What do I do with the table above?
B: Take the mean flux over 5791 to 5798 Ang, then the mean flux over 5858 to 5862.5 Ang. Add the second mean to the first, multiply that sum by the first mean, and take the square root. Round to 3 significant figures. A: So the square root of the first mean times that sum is 17.6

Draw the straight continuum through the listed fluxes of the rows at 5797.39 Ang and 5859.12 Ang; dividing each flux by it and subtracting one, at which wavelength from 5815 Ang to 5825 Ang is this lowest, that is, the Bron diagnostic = 5816.10 Ang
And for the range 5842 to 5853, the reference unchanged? 5852.38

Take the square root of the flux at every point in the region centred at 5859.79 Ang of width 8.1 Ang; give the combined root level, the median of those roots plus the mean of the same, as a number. 6.81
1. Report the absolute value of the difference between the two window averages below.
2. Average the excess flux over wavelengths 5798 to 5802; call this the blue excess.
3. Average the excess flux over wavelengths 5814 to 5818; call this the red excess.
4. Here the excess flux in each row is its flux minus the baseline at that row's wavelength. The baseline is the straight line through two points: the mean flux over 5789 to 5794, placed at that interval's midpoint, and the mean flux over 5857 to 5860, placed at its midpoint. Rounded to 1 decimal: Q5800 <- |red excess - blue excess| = 0.2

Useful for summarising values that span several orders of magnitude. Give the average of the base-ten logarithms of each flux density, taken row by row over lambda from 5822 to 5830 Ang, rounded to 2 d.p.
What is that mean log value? 1.11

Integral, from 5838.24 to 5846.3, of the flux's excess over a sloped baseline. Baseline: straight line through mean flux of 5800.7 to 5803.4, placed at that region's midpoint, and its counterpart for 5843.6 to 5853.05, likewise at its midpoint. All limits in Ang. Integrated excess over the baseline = 10.4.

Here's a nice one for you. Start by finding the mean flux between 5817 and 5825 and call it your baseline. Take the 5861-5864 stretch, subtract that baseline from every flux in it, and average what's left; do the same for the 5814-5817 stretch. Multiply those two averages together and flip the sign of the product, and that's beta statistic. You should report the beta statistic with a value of -0.2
